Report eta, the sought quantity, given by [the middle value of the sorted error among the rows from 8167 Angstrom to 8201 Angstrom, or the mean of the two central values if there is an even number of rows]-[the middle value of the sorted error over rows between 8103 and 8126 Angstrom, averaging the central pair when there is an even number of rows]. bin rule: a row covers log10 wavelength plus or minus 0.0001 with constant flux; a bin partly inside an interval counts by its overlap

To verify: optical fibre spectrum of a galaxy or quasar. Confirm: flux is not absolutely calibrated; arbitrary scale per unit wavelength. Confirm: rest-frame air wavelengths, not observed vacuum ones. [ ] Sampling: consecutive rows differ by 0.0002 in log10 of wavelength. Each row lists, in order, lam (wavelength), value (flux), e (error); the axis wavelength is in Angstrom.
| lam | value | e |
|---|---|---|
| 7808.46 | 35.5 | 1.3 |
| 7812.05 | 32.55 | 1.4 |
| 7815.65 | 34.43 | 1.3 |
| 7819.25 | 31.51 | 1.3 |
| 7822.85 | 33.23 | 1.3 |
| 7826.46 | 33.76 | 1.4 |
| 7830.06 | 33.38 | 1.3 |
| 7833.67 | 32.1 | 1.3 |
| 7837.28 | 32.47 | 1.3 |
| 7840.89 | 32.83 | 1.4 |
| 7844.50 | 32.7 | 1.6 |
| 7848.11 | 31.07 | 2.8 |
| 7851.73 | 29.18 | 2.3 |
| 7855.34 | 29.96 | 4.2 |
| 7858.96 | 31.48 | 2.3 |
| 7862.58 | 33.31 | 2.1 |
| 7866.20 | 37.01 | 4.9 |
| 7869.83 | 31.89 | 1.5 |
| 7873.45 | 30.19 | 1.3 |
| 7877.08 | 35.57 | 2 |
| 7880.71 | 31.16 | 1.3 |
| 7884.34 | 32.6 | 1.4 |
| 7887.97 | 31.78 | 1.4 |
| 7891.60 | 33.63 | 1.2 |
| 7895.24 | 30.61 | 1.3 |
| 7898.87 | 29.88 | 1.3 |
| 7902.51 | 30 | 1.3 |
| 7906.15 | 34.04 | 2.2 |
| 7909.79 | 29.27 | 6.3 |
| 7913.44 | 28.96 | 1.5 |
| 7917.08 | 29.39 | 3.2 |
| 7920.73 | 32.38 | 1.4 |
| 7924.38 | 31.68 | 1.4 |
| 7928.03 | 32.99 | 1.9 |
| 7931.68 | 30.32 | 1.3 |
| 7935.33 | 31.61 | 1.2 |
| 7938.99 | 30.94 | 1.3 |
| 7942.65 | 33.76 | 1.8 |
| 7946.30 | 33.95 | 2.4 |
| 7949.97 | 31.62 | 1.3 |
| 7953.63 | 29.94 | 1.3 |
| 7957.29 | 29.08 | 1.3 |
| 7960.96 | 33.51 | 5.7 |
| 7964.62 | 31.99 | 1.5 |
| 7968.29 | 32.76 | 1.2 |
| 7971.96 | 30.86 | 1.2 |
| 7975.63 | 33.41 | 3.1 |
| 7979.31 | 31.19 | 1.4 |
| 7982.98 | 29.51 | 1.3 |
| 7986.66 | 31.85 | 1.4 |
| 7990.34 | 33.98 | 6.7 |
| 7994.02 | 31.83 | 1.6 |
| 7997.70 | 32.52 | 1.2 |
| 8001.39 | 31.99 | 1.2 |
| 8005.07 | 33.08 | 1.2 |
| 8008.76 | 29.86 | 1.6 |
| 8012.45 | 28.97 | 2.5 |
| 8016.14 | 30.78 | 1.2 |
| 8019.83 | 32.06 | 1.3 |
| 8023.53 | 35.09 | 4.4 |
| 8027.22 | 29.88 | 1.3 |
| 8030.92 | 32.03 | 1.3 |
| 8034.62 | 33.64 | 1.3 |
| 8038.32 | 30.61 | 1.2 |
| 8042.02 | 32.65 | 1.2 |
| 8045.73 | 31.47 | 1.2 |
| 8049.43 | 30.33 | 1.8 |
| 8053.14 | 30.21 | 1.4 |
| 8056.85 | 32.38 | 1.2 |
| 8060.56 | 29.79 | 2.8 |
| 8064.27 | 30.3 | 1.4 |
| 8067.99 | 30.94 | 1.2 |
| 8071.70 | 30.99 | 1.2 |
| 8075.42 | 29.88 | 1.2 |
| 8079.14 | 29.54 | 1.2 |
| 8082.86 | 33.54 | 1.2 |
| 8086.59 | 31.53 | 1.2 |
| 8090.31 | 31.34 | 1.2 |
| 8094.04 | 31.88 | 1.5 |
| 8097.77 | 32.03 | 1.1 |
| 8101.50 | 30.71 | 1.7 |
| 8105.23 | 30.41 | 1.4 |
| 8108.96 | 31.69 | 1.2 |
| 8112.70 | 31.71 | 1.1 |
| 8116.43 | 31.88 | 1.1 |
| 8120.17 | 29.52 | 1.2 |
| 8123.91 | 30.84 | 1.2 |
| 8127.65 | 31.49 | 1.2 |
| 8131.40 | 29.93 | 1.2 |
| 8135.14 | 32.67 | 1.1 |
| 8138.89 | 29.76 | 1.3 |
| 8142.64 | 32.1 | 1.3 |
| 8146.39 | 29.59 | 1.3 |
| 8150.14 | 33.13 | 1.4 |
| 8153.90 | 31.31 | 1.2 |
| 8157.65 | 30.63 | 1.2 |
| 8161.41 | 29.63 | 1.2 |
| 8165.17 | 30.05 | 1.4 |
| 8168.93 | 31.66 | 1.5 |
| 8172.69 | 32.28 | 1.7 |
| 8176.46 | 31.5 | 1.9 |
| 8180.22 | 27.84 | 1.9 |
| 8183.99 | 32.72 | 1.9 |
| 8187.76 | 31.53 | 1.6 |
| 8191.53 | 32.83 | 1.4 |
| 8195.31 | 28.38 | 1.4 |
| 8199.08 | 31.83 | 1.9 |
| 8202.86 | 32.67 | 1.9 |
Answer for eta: 0.50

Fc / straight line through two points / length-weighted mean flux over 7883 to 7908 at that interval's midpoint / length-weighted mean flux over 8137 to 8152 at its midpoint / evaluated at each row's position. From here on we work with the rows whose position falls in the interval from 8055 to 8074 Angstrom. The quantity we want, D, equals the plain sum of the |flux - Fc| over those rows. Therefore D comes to 4.4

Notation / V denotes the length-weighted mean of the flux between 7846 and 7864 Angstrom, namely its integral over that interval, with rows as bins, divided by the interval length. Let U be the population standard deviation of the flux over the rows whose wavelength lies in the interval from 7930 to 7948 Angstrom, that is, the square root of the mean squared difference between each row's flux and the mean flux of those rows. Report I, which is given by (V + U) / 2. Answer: 16.2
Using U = 1.48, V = 31.0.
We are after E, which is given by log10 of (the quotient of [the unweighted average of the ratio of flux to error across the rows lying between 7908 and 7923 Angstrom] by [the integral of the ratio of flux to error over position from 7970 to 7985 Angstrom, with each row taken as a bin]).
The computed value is -1.34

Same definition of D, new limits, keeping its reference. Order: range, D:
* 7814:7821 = 2.9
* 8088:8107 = 2.8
